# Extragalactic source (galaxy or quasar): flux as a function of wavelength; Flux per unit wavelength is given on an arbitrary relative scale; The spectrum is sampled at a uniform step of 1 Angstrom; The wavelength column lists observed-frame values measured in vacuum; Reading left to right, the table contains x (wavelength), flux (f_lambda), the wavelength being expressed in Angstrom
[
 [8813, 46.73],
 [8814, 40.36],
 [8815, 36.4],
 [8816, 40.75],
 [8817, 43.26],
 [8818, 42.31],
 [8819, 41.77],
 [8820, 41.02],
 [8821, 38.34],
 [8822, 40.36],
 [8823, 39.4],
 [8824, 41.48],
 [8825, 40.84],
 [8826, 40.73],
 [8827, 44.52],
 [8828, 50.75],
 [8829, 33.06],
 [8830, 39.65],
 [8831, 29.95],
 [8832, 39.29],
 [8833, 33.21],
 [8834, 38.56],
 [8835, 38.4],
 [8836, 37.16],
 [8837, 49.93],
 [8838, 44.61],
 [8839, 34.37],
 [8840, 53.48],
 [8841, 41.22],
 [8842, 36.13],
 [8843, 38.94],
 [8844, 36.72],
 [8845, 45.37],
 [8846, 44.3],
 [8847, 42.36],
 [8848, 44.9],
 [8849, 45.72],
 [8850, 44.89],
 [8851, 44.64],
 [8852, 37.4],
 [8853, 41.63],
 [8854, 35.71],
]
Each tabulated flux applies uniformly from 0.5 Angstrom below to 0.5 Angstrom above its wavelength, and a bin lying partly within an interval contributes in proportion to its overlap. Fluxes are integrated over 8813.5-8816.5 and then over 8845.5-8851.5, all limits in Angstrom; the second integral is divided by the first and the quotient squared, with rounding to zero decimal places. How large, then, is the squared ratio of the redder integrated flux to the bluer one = 5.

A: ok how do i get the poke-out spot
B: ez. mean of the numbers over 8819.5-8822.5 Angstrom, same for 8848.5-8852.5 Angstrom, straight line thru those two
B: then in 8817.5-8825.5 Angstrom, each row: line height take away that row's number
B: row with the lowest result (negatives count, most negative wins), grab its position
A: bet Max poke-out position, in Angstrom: 8818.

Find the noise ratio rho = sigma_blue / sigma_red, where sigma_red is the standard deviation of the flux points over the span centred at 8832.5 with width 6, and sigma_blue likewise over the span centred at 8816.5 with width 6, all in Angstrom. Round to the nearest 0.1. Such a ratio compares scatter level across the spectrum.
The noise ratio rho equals 0.6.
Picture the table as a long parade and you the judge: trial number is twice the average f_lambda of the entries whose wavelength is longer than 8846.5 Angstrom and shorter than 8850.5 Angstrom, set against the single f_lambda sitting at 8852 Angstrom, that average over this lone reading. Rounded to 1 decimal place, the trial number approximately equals 2.4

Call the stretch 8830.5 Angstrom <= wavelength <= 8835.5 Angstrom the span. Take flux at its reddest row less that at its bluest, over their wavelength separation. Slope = 2.1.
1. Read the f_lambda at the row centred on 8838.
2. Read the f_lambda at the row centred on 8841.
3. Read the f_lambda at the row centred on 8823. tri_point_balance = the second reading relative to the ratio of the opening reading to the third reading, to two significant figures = 36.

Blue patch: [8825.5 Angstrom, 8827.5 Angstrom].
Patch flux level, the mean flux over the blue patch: 43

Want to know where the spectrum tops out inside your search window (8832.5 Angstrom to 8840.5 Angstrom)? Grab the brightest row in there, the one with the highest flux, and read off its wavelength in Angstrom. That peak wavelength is 8840 Angstrom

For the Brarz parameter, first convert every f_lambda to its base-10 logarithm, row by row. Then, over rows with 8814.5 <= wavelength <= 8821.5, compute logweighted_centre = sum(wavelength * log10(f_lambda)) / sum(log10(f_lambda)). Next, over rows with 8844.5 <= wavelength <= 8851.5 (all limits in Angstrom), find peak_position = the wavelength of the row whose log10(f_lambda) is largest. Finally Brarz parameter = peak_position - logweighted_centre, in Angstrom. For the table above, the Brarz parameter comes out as 31.0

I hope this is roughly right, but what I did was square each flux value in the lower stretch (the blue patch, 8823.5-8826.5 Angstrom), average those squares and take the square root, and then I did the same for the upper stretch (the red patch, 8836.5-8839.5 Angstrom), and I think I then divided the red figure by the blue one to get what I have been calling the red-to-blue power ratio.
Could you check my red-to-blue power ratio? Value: 1.06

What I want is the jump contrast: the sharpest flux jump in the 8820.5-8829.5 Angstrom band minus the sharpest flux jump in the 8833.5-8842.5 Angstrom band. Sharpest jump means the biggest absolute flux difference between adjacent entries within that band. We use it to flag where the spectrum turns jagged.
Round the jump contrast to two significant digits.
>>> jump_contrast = -1.4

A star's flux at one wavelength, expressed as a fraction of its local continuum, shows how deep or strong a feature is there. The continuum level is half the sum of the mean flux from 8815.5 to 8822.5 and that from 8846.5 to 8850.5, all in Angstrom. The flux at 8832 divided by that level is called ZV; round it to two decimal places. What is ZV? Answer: 0.92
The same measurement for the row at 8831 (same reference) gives 0.70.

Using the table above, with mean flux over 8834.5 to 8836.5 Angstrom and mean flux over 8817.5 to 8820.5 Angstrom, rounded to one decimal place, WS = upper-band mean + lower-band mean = 79.5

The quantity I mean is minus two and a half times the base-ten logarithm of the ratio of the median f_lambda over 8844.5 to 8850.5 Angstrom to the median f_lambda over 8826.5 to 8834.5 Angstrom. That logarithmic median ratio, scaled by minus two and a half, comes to -0.15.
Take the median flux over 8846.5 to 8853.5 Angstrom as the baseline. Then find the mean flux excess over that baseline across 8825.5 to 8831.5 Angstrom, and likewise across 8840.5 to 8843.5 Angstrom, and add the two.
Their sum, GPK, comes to -11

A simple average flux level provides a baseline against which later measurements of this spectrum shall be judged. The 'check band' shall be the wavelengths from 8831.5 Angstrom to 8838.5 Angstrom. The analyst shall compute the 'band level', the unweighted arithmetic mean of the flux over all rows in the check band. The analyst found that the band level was 40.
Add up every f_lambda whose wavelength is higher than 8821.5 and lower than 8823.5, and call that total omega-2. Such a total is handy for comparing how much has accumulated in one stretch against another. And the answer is 79.8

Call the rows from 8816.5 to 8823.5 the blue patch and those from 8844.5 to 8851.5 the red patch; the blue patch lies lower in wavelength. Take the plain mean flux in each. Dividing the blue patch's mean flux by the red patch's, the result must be 0.92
